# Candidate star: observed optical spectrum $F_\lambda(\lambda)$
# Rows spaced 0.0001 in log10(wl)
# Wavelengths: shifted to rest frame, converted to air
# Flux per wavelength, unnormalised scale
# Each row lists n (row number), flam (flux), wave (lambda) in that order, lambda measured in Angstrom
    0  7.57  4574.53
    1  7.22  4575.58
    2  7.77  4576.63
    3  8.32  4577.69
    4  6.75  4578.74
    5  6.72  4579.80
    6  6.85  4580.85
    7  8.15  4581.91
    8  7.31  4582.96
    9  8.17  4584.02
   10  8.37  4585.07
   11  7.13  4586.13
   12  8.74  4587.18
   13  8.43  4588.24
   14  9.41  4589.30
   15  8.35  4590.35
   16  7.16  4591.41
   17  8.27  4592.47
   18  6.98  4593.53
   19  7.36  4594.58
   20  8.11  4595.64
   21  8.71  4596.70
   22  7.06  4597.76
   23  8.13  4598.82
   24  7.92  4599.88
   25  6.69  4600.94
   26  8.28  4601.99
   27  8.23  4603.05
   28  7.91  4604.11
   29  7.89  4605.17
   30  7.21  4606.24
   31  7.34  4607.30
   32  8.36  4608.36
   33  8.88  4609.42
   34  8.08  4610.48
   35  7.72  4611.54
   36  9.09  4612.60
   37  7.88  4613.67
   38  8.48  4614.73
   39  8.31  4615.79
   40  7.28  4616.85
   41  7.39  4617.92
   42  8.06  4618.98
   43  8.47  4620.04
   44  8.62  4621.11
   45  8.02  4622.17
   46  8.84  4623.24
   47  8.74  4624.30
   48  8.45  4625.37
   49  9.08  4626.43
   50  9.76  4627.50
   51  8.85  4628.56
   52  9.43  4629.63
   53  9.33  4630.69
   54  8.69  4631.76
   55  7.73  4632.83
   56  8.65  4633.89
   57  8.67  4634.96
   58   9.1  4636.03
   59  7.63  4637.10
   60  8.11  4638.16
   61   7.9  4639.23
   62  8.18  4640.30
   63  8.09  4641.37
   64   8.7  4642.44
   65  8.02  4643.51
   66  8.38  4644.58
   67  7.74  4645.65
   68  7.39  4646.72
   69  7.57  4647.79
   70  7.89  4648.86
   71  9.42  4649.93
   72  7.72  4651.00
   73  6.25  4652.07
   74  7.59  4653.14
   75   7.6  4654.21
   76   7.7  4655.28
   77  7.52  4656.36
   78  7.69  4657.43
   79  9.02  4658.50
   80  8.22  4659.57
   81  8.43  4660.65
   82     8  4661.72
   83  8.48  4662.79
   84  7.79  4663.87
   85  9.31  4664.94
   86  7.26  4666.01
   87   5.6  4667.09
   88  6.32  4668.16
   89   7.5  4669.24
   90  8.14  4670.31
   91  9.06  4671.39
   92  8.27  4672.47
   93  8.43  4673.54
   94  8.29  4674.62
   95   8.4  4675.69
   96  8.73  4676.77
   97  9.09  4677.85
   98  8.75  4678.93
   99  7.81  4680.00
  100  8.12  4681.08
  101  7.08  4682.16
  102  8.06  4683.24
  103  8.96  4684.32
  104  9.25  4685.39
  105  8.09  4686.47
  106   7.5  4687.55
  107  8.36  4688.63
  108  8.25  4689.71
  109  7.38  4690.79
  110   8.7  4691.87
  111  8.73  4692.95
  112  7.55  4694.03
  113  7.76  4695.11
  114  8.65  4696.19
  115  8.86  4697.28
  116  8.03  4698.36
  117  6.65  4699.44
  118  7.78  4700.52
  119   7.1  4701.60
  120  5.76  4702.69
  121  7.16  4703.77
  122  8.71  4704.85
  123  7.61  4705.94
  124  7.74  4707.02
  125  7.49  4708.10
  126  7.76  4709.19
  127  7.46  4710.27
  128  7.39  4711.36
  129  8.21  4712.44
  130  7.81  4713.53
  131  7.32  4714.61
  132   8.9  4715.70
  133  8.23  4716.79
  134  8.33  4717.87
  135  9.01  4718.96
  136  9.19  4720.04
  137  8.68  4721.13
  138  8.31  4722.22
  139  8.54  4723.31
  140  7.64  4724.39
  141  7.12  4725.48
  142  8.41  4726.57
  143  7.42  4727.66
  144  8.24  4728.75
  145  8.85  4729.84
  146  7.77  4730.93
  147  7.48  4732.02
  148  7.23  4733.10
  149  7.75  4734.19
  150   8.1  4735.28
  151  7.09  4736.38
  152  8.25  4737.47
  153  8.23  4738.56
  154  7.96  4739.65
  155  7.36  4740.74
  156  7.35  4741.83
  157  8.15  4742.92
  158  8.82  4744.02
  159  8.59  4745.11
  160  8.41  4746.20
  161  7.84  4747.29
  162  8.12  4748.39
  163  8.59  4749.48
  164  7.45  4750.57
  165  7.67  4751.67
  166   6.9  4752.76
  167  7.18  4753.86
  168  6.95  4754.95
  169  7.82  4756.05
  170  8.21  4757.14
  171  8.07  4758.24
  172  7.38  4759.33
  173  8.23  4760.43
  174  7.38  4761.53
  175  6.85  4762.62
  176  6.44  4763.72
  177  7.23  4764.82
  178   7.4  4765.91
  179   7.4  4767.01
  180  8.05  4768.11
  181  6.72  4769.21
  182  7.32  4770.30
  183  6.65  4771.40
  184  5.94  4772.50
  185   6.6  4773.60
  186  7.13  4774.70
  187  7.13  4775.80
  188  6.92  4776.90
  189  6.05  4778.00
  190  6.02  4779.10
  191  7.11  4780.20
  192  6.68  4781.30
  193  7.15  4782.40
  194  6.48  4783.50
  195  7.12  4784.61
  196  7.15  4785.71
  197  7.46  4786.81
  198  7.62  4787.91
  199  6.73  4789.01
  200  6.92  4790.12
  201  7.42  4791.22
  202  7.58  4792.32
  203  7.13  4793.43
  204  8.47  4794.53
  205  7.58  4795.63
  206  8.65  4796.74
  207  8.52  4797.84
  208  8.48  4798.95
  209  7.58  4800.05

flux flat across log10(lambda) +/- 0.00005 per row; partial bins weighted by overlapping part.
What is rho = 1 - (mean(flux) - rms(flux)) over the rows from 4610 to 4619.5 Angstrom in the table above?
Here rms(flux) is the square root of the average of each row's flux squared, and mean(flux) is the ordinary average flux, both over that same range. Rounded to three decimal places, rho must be 1.017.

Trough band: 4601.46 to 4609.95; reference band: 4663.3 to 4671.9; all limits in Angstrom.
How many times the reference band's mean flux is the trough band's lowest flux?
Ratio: 0.95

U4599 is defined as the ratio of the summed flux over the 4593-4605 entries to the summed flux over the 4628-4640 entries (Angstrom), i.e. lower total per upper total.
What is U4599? 0.91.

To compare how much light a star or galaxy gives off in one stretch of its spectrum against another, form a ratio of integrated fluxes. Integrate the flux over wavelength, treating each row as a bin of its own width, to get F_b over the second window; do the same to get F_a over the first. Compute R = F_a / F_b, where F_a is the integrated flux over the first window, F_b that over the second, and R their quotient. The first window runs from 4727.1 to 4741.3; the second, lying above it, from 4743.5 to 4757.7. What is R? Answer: 0.99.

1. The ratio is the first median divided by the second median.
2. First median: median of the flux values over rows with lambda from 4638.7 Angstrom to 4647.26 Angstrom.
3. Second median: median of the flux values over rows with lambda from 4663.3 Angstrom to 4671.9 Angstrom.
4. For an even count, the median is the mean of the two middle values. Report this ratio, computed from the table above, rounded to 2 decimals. 1.05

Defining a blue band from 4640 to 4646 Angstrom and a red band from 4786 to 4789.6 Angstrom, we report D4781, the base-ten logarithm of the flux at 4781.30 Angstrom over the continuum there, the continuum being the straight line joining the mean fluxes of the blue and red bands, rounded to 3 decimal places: -0.039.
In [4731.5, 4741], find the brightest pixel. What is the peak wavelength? 4737.47 Angstrom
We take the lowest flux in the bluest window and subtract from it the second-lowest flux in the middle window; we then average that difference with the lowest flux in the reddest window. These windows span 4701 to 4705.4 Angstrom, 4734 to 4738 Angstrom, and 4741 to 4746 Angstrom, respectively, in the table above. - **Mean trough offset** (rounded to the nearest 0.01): 2.68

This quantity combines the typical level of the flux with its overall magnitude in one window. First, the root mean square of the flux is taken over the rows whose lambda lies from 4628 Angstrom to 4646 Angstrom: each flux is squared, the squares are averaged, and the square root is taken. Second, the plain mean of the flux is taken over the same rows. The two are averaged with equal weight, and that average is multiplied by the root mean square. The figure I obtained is 71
